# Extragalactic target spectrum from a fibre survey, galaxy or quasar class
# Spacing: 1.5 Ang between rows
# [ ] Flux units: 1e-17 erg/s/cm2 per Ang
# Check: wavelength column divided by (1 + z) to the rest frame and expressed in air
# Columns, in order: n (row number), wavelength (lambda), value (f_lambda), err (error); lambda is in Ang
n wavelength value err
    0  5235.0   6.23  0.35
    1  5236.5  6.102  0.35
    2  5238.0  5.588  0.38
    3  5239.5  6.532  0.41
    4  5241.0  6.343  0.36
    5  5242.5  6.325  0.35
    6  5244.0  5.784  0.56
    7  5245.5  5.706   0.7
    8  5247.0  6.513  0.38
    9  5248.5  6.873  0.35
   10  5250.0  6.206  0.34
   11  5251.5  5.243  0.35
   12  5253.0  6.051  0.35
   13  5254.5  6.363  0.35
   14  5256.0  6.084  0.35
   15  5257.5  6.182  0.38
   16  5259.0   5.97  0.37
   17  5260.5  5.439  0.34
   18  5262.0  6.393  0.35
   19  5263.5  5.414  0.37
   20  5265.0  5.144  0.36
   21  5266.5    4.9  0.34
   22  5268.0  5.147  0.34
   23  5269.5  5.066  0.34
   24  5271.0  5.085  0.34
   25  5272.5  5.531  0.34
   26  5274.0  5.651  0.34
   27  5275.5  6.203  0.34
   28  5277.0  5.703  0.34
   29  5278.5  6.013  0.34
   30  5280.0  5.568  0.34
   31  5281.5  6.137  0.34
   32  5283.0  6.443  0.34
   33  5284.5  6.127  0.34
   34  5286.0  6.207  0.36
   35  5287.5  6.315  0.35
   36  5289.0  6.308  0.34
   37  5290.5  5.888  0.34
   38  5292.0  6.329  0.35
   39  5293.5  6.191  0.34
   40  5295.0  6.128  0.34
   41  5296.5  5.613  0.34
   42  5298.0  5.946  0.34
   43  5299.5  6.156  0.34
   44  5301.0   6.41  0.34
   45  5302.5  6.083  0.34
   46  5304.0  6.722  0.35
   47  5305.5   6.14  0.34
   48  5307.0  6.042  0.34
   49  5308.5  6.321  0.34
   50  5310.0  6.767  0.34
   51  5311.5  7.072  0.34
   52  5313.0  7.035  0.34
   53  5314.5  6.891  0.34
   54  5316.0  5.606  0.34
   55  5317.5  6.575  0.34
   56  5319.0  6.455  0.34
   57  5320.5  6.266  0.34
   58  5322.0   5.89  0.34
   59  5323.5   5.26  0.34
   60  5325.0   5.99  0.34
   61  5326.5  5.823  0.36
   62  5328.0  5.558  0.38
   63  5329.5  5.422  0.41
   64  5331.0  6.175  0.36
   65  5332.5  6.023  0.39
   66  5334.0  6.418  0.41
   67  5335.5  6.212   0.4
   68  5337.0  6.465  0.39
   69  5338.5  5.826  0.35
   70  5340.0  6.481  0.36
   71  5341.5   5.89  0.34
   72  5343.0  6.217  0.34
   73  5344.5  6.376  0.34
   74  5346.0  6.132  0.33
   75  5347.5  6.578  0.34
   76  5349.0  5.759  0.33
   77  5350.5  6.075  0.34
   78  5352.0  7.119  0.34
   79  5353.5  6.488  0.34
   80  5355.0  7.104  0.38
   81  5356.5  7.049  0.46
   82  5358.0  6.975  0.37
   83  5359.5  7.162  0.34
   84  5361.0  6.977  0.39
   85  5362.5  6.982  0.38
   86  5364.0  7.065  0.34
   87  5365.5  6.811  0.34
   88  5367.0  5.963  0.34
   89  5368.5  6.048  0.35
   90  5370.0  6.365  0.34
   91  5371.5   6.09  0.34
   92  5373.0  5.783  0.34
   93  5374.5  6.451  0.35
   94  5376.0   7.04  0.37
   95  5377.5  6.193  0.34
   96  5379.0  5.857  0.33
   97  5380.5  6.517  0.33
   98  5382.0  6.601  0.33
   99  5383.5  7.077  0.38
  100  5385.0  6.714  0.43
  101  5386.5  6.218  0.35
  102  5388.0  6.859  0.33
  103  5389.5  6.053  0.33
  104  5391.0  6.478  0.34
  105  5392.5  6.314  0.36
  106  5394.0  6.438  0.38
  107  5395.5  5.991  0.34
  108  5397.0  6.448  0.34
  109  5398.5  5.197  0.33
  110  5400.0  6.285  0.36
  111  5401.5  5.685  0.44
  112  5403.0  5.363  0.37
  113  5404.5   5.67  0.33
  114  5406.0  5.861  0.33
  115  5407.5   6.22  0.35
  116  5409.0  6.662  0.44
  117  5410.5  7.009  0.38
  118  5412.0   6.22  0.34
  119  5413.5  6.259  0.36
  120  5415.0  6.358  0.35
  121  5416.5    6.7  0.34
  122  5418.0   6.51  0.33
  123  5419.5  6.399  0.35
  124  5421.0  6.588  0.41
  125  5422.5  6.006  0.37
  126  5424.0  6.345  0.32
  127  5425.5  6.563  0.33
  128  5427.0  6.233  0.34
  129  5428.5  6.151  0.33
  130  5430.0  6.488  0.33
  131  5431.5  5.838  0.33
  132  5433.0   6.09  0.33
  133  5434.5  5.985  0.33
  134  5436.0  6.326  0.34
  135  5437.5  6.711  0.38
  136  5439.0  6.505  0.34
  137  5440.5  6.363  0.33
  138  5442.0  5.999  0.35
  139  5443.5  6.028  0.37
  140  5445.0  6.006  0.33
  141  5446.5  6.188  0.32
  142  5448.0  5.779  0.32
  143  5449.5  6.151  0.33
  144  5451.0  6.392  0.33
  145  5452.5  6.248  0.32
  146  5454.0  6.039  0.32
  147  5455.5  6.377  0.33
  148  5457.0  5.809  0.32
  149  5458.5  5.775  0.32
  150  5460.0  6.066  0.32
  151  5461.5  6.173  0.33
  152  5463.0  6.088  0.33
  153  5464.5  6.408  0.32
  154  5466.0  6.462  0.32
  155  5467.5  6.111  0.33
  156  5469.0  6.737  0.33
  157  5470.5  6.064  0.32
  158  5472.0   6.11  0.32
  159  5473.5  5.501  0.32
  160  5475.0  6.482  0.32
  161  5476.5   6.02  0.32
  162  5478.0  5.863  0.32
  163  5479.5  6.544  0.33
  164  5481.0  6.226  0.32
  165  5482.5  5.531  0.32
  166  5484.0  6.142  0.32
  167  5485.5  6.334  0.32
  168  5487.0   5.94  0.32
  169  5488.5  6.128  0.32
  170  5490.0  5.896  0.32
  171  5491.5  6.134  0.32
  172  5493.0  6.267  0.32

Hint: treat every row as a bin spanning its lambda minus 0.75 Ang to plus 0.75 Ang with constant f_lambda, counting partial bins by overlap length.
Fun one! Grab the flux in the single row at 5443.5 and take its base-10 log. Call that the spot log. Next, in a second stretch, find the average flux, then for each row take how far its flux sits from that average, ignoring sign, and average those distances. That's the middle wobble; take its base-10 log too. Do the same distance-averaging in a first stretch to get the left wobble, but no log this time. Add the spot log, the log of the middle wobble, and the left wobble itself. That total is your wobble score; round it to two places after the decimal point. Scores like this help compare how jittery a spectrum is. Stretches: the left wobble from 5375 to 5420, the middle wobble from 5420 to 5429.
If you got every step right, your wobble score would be 0.39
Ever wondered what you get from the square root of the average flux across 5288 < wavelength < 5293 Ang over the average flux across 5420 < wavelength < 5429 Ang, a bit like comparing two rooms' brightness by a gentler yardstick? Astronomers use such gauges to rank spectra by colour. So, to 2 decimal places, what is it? 0.99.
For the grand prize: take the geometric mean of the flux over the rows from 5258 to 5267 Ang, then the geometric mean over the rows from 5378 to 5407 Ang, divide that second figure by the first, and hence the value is 1.12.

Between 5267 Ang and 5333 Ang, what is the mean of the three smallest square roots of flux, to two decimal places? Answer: 2.26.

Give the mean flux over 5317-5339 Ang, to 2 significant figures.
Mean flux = 6.0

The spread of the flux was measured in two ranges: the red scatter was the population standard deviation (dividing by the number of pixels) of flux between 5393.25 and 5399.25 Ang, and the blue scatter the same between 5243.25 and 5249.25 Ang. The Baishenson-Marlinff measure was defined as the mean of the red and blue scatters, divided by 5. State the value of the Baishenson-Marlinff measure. 0.10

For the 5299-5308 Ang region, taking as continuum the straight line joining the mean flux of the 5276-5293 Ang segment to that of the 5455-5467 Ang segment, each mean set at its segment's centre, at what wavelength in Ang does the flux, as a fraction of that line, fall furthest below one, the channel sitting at 5307.0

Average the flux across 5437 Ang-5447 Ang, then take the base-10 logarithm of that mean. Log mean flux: 0.796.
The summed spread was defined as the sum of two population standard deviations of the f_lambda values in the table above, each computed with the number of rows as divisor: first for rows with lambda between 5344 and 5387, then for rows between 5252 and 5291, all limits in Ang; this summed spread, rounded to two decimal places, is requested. 0.92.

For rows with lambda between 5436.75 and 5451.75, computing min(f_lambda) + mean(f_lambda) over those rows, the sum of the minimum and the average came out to 11.99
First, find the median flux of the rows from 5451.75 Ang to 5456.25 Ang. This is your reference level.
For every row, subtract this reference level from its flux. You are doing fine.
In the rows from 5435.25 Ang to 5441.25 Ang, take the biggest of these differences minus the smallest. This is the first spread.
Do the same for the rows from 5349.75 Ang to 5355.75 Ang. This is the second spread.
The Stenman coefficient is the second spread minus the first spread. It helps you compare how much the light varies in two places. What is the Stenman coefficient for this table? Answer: 0.66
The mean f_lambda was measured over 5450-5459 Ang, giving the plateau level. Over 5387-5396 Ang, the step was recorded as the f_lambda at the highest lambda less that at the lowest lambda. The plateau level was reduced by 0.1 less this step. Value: 5.1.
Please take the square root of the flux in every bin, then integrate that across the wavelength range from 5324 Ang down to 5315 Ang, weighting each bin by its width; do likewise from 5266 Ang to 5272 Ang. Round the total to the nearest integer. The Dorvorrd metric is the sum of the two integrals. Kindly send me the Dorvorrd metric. 36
